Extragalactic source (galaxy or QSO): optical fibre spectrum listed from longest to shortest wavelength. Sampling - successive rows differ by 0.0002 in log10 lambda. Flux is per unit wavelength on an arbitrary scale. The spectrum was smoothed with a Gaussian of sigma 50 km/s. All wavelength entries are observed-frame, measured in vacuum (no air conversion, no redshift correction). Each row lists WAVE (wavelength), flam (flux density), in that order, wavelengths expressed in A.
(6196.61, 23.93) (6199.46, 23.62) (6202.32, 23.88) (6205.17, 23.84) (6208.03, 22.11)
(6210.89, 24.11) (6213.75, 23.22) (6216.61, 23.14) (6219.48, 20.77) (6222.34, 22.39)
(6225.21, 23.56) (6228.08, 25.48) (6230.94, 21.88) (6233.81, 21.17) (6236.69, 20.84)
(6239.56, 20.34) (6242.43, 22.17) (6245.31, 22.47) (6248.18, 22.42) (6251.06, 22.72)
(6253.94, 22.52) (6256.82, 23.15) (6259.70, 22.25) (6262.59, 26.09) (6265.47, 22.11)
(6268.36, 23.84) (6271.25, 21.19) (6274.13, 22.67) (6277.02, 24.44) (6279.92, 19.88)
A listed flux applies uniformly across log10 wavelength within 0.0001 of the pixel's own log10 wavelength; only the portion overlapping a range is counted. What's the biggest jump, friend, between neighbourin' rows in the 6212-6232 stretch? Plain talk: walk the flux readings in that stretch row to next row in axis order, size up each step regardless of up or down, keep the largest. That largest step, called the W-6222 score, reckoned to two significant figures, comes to 3.6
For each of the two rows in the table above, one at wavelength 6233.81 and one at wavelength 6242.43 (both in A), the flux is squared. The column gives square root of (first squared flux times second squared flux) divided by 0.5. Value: 939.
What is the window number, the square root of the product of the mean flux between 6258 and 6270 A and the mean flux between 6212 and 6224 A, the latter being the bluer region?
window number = 23.0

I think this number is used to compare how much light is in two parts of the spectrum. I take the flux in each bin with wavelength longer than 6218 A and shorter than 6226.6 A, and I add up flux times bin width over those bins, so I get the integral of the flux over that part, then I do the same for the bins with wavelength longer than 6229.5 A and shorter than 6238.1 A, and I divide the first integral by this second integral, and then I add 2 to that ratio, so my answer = 3.04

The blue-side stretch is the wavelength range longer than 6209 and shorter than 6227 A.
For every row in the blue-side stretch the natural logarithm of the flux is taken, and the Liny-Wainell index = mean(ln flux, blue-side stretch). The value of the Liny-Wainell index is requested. 3.13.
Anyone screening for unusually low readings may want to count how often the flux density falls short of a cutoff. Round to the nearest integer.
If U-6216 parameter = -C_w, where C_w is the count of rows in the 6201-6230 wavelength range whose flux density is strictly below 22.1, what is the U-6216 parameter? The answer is -1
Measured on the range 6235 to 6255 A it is -2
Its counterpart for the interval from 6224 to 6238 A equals -3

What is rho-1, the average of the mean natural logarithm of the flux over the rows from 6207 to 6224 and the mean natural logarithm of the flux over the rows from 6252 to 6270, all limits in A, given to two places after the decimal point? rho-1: 3.13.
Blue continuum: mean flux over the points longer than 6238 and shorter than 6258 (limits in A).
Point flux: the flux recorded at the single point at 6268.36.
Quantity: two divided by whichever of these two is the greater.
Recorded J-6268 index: 0.0839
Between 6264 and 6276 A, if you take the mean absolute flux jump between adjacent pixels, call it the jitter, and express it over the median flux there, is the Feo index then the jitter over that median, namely 0.09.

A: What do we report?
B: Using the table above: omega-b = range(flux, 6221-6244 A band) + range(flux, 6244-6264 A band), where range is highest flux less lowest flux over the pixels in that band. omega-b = 9.0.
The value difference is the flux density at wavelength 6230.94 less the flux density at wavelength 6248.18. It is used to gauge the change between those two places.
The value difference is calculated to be -0.5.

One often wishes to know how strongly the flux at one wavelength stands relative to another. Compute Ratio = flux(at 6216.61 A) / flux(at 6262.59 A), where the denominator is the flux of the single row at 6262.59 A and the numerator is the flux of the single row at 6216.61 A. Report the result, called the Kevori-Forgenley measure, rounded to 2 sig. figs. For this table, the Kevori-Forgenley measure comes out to 0.89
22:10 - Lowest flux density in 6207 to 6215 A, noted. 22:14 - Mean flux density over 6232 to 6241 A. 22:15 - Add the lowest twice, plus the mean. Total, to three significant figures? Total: 65.0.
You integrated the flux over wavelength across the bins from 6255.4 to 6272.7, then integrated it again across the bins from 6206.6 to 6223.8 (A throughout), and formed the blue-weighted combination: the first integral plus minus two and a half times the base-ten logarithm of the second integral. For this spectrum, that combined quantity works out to 393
